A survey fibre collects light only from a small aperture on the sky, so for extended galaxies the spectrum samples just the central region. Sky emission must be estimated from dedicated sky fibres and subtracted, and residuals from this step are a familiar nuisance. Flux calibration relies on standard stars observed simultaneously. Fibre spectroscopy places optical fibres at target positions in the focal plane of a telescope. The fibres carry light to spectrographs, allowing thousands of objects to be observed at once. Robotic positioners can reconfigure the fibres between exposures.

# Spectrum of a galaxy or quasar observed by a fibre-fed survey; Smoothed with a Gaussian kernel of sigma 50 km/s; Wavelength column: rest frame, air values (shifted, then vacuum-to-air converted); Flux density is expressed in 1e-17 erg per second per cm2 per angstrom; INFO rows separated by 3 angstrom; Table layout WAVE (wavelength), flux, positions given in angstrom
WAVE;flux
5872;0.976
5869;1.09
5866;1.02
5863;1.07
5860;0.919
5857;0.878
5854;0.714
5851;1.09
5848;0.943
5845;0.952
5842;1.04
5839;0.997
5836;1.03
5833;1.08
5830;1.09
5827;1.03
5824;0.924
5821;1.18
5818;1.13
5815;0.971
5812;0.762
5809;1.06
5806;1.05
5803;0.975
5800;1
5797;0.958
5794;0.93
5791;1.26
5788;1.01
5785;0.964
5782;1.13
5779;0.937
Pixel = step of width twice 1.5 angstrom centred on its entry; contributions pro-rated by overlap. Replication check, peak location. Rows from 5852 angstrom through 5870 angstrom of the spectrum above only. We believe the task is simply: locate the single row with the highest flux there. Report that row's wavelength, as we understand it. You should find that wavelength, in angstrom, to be 5869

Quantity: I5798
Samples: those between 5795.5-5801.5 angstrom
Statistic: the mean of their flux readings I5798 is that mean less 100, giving -99.0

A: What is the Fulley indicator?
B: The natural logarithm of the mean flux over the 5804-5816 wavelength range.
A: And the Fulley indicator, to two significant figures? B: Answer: -0.040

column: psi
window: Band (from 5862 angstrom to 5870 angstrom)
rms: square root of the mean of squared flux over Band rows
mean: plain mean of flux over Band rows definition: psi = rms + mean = 2.12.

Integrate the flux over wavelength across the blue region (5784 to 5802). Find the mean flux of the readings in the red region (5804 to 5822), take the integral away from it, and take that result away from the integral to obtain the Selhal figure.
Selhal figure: 35.7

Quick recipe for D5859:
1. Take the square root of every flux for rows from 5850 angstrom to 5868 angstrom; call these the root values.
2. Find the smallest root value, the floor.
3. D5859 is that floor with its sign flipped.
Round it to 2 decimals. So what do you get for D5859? -0.84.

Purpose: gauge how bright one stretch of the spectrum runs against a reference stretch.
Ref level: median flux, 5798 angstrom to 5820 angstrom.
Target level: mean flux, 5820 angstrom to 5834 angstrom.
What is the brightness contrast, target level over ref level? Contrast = 1.06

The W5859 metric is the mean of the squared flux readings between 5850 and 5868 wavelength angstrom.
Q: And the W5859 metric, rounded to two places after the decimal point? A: 0.92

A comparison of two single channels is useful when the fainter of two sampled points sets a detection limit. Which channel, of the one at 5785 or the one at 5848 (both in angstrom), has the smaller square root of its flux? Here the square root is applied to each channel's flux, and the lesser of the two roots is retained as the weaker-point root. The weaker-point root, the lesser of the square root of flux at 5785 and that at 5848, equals 0.97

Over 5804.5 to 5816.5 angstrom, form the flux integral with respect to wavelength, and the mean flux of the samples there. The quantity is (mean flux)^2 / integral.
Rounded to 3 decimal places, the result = 0.080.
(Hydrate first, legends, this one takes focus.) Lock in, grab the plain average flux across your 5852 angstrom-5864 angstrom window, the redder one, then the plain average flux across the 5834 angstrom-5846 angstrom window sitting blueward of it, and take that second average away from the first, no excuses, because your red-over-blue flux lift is -0.11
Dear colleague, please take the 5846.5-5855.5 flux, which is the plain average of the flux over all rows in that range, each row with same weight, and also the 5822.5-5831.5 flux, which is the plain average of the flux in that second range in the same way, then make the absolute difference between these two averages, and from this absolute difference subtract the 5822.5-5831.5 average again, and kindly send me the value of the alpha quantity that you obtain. -0.92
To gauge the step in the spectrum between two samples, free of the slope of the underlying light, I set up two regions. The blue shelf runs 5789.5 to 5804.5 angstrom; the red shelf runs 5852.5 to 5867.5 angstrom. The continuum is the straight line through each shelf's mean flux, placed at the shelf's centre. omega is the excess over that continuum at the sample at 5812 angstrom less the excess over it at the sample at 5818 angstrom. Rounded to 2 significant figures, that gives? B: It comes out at -0.38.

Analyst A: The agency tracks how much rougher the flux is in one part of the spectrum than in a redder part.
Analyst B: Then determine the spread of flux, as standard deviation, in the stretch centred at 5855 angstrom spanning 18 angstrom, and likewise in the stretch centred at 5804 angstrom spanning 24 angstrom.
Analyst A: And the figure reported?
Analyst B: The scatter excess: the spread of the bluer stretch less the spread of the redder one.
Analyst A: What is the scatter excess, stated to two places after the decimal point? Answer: -0.04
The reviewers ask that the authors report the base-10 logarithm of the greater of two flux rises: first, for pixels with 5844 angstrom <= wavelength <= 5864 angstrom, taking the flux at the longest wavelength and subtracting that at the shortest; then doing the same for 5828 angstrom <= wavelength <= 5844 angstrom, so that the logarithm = -0.9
